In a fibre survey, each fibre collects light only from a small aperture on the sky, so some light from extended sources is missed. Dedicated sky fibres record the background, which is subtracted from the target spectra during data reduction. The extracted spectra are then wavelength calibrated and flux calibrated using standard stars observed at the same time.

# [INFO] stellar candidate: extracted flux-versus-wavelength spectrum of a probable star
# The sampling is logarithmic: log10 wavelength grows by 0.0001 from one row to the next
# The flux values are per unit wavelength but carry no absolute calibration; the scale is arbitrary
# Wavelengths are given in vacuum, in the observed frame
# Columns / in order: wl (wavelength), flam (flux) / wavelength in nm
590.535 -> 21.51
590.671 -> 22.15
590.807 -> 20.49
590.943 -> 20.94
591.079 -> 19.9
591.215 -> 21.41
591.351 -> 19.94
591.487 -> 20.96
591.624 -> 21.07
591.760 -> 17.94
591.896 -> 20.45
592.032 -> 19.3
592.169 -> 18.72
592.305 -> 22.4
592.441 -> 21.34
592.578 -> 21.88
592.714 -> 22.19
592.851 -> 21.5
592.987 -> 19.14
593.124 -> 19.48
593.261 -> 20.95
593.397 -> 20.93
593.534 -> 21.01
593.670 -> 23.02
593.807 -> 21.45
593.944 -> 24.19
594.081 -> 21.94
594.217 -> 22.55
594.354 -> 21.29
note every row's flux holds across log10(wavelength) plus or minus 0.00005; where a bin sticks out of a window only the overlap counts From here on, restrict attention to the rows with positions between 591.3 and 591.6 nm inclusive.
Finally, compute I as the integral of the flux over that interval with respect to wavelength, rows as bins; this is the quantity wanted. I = 6.16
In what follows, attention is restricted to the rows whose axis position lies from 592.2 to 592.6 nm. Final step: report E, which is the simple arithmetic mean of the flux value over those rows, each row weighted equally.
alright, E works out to 21.9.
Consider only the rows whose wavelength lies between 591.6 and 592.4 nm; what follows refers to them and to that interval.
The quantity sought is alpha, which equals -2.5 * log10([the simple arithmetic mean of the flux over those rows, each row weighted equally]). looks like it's -3.25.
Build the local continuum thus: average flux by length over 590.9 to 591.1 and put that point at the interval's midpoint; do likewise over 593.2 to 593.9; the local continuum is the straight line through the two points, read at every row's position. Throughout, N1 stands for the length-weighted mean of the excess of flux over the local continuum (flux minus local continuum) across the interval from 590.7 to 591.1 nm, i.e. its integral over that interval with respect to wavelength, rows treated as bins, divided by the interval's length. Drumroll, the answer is 0.23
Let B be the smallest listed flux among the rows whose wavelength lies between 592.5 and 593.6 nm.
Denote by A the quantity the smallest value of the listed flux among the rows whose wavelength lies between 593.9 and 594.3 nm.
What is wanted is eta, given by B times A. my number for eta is 420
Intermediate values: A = 21.94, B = 19.14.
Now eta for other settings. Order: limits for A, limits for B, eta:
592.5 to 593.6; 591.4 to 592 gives 343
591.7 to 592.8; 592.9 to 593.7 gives 343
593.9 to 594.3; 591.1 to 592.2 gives 394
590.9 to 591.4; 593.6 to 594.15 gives 427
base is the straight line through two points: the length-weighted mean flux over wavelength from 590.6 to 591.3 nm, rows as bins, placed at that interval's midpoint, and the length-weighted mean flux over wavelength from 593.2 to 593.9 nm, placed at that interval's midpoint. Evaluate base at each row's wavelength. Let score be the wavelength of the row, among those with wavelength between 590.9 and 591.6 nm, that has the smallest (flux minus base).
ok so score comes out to 591.351 nm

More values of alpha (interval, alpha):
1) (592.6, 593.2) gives -3.28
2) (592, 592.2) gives -3.20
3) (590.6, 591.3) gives -3.30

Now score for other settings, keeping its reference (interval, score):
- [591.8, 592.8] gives 592.169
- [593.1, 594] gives 593.124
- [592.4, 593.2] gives 592.987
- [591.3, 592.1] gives 591.760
